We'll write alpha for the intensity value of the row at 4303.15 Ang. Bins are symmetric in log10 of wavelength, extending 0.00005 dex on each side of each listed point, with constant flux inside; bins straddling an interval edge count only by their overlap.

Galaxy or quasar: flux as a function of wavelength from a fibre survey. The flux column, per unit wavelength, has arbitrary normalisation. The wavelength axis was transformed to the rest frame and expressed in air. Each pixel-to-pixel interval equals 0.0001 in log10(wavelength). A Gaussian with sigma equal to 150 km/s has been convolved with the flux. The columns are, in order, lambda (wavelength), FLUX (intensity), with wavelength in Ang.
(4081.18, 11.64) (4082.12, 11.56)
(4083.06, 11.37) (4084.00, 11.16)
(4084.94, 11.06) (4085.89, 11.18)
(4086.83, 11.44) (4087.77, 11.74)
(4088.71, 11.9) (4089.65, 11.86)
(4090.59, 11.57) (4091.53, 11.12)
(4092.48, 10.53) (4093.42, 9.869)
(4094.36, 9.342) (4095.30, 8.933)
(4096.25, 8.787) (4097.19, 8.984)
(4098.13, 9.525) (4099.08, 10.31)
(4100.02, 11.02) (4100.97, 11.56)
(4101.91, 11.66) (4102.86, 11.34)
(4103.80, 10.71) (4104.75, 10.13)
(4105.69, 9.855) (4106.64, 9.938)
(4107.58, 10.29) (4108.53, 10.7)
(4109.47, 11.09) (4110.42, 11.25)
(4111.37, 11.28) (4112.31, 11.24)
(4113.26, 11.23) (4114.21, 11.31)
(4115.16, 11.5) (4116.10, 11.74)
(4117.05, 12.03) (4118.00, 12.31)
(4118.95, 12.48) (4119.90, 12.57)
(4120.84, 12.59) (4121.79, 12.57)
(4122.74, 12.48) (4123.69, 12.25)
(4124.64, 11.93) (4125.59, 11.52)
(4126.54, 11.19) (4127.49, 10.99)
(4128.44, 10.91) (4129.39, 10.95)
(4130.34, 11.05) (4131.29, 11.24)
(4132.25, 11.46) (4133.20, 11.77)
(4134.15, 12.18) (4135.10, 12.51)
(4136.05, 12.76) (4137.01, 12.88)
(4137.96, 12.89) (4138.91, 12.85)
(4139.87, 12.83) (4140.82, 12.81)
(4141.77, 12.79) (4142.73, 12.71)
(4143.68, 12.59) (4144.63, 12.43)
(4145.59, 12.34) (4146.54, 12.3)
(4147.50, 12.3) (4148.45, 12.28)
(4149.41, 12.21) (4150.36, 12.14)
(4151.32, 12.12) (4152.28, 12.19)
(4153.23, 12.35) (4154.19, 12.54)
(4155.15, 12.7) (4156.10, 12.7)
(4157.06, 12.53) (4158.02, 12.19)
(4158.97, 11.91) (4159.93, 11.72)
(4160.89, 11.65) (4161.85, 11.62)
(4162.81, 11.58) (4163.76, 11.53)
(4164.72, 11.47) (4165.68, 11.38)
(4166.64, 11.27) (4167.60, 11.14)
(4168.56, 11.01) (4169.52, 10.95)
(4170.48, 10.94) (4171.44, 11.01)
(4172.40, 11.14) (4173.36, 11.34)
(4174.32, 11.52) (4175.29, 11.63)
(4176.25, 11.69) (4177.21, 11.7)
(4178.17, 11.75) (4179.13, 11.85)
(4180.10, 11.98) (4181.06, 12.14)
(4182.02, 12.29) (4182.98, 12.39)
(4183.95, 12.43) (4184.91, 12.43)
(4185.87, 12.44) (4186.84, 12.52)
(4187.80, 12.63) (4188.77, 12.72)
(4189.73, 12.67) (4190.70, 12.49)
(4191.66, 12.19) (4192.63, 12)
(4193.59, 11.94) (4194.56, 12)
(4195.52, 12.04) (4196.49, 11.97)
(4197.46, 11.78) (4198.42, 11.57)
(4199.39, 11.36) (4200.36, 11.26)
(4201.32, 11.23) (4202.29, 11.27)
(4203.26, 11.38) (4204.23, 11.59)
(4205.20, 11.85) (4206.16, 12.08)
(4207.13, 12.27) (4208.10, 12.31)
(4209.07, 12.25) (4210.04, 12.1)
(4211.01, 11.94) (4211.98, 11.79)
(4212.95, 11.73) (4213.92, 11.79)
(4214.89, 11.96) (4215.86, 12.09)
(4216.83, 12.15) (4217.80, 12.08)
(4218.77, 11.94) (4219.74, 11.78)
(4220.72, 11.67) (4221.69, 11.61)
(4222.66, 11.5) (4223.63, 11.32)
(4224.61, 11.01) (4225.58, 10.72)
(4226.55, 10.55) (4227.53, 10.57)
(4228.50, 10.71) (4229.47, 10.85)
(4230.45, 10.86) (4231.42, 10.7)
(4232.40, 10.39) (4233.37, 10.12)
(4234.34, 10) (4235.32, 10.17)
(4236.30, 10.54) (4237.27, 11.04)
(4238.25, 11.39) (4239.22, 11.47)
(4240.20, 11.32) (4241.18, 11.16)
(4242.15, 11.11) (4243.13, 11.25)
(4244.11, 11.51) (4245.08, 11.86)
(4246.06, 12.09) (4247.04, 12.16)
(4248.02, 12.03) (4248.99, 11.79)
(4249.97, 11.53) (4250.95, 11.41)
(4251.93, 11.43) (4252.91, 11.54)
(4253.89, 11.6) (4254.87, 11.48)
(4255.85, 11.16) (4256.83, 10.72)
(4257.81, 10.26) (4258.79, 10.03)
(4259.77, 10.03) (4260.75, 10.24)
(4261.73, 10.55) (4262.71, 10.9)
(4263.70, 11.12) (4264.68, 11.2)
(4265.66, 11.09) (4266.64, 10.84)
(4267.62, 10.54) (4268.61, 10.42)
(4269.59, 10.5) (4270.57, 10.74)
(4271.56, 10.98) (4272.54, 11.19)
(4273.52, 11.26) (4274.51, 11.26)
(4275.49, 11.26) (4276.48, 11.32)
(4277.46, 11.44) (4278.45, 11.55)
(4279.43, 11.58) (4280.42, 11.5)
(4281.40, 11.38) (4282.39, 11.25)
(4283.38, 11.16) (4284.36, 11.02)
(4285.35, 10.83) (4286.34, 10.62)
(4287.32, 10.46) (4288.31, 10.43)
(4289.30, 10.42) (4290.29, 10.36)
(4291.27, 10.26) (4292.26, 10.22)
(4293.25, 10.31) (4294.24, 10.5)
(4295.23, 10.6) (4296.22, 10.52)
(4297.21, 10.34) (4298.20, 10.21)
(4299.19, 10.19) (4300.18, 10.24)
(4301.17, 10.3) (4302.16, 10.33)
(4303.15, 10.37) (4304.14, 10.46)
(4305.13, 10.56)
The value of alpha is 10.37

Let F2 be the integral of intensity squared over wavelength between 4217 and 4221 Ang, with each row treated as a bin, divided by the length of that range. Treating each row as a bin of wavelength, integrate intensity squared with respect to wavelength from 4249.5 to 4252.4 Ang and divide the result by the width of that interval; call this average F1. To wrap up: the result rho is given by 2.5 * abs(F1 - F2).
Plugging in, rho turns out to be 26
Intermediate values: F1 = 131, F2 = 141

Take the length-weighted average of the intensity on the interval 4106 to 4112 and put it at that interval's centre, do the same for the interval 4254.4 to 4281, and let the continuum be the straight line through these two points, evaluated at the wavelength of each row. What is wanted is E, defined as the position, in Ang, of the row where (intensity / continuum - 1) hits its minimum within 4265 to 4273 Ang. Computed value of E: 4268.61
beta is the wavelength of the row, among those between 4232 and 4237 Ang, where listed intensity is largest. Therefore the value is 4236.30 Ang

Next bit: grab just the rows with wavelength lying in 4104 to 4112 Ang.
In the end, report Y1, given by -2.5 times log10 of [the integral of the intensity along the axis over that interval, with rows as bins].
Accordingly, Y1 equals -4.82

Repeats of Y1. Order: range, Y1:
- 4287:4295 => -4.80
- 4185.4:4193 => -4.94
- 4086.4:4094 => -4.83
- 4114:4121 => -4.82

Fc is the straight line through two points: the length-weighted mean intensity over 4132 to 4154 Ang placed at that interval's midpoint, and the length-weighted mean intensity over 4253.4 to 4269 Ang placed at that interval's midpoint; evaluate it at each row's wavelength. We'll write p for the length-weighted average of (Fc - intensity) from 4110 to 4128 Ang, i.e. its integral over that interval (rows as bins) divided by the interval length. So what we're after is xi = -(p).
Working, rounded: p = 1.0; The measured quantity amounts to -1.0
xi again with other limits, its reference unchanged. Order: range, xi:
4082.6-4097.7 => -2.5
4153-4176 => -0.5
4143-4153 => -0.1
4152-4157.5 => 0.2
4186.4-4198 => 0.5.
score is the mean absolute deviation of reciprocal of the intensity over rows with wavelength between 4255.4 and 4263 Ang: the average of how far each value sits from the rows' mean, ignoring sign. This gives 0.0031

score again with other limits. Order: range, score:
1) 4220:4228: 0.0033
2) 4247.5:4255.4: 0.0011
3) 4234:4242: 0.0042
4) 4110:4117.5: 0.0017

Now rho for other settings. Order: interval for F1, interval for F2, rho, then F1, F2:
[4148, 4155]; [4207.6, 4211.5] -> 8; 151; 148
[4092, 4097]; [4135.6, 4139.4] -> 187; 90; 165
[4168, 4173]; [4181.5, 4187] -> 81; 121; 154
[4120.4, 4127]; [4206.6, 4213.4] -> 2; 146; 145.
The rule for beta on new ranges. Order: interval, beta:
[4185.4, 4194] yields 4188.77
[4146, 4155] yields 4154.19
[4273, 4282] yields 4279.43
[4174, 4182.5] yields 4182.02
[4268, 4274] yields 4273.52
